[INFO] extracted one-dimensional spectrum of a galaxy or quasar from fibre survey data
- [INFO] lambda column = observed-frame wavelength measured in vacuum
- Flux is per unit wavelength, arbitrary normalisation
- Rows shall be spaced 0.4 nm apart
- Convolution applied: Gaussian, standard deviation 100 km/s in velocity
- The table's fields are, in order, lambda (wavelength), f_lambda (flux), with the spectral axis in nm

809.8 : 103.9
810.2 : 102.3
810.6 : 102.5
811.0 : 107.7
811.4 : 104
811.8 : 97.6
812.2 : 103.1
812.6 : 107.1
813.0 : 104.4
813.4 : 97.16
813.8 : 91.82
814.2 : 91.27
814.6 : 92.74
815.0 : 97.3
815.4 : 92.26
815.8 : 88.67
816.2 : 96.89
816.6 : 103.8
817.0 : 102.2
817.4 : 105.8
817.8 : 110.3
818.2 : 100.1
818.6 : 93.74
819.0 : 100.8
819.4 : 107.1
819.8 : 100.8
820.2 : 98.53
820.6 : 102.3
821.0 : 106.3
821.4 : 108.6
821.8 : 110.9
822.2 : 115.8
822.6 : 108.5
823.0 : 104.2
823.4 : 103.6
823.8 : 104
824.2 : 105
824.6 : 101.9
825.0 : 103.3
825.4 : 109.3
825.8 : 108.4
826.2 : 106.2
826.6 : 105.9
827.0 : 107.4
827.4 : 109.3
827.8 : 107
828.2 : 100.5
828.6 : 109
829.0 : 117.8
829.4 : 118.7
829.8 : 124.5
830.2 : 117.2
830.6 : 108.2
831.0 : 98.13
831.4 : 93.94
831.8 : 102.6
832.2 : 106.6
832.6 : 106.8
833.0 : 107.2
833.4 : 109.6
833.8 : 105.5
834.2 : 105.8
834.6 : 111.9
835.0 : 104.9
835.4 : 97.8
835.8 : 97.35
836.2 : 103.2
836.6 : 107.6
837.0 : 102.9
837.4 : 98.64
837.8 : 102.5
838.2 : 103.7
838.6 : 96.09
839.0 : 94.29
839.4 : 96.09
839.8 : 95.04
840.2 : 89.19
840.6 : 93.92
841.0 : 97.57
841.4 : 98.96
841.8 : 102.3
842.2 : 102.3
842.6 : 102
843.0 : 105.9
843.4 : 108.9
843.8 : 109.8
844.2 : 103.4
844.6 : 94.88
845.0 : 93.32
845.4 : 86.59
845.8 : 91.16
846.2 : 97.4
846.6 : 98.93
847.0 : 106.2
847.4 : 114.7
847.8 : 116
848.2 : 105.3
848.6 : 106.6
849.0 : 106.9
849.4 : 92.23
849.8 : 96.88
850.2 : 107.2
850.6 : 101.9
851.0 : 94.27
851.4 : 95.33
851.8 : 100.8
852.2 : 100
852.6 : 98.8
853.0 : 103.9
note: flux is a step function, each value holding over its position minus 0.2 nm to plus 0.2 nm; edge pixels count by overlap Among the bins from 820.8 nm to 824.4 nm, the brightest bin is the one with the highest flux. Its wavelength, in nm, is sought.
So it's 822.2 nm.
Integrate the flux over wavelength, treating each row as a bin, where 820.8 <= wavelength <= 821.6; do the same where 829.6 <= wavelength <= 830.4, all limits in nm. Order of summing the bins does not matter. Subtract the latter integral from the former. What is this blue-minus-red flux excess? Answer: -11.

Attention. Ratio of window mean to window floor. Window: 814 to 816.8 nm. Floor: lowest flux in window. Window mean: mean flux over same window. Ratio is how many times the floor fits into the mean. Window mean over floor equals 1.068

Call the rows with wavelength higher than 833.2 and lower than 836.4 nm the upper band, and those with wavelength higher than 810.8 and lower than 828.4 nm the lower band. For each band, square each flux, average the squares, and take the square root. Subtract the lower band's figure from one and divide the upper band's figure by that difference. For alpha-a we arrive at -1.03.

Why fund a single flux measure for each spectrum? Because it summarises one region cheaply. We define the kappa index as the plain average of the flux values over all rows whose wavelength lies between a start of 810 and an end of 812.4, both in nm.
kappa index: 103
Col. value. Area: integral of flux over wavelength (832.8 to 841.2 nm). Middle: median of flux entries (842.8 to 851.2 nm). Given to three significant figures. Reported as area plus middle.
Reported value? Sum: 952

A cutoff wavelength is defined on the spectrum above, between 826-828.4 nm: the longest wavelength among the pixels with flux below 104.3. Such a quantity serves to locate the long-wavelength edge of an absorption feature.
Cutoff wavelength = 828.2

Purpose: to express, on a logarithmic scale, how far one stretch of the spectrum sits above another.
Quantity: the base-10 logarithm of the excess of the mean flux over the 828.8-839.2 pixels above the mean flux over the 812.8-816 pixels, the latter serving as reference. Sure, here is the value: 1.04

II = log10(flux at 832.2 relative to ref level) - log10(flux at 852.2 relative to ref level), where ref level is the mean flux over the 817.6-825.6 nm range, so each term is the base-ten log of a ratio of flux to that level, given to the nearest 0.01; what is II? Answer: 0.03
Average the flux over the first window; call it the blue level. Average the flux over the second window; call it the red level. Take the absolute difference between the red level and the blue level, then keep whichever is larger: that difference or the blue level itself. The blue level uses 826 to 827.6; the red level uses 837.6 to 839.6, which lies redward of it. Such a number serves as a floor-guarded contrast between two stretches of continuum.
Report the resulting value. 107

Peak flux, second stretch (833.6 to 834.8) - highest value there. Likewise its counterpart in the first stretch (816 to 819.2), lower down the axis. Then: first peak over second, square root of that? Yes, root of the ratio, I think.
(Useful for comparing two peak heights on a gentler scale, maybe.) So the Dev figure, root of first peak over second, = 0.99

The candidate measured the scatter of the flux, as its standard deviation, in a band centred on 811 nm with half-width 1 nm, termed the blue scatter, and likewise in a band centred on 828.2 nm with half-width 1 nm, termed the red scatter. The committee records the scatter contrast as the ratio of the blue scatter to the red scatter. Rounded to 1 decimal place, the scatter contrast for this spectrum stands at 0.6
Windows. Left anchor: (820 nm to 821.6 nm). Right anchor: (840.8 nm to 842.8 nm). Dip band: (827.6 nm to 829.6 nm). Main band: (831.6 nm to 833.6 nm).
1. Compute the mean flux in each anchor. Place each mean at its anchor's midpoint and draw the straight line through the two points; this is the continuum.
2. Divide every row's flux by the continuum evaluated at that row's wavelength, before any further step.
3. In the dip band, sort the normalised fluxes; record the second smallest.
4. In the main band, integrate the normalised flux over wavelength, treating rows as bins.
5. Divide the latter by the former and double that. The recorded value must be 4.01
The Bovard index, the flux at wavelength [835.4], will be 97.8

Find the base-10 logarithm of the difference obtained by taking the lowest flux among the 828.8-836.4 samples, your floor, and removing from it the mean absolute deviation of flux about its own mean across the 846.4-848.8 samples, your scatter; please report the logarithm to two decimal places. 1.95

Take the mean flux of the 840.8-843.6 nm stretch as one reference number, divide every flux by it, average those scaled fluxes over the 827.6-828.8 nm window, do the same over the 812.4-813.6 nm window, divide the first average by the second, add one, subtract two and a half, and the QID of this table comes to -0.47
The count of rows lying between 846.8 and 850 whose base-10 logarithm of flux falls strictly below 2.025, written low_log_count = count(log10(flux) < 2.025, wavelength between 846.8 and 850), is 3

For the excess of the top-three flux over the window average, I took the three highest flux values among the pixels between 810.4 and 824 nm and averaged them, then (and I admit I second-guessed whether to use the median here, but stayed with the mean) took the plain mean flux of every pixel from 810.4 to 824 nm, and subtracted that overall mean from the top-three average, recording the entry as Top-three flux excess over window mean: 11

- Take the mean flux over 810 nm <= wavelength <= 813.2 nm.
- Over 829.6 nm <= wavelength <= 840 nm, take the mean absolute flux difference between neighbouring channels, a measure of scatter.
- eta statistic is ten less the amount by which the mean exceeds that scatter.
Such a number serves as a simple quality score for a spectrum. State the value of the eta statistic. -89.3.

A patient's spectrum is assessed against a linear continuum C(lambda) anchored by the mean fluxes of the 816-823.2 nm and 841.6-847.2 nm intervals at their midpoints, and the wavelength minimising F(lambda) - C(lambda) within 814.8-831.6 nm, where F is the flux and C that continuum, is 815.8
